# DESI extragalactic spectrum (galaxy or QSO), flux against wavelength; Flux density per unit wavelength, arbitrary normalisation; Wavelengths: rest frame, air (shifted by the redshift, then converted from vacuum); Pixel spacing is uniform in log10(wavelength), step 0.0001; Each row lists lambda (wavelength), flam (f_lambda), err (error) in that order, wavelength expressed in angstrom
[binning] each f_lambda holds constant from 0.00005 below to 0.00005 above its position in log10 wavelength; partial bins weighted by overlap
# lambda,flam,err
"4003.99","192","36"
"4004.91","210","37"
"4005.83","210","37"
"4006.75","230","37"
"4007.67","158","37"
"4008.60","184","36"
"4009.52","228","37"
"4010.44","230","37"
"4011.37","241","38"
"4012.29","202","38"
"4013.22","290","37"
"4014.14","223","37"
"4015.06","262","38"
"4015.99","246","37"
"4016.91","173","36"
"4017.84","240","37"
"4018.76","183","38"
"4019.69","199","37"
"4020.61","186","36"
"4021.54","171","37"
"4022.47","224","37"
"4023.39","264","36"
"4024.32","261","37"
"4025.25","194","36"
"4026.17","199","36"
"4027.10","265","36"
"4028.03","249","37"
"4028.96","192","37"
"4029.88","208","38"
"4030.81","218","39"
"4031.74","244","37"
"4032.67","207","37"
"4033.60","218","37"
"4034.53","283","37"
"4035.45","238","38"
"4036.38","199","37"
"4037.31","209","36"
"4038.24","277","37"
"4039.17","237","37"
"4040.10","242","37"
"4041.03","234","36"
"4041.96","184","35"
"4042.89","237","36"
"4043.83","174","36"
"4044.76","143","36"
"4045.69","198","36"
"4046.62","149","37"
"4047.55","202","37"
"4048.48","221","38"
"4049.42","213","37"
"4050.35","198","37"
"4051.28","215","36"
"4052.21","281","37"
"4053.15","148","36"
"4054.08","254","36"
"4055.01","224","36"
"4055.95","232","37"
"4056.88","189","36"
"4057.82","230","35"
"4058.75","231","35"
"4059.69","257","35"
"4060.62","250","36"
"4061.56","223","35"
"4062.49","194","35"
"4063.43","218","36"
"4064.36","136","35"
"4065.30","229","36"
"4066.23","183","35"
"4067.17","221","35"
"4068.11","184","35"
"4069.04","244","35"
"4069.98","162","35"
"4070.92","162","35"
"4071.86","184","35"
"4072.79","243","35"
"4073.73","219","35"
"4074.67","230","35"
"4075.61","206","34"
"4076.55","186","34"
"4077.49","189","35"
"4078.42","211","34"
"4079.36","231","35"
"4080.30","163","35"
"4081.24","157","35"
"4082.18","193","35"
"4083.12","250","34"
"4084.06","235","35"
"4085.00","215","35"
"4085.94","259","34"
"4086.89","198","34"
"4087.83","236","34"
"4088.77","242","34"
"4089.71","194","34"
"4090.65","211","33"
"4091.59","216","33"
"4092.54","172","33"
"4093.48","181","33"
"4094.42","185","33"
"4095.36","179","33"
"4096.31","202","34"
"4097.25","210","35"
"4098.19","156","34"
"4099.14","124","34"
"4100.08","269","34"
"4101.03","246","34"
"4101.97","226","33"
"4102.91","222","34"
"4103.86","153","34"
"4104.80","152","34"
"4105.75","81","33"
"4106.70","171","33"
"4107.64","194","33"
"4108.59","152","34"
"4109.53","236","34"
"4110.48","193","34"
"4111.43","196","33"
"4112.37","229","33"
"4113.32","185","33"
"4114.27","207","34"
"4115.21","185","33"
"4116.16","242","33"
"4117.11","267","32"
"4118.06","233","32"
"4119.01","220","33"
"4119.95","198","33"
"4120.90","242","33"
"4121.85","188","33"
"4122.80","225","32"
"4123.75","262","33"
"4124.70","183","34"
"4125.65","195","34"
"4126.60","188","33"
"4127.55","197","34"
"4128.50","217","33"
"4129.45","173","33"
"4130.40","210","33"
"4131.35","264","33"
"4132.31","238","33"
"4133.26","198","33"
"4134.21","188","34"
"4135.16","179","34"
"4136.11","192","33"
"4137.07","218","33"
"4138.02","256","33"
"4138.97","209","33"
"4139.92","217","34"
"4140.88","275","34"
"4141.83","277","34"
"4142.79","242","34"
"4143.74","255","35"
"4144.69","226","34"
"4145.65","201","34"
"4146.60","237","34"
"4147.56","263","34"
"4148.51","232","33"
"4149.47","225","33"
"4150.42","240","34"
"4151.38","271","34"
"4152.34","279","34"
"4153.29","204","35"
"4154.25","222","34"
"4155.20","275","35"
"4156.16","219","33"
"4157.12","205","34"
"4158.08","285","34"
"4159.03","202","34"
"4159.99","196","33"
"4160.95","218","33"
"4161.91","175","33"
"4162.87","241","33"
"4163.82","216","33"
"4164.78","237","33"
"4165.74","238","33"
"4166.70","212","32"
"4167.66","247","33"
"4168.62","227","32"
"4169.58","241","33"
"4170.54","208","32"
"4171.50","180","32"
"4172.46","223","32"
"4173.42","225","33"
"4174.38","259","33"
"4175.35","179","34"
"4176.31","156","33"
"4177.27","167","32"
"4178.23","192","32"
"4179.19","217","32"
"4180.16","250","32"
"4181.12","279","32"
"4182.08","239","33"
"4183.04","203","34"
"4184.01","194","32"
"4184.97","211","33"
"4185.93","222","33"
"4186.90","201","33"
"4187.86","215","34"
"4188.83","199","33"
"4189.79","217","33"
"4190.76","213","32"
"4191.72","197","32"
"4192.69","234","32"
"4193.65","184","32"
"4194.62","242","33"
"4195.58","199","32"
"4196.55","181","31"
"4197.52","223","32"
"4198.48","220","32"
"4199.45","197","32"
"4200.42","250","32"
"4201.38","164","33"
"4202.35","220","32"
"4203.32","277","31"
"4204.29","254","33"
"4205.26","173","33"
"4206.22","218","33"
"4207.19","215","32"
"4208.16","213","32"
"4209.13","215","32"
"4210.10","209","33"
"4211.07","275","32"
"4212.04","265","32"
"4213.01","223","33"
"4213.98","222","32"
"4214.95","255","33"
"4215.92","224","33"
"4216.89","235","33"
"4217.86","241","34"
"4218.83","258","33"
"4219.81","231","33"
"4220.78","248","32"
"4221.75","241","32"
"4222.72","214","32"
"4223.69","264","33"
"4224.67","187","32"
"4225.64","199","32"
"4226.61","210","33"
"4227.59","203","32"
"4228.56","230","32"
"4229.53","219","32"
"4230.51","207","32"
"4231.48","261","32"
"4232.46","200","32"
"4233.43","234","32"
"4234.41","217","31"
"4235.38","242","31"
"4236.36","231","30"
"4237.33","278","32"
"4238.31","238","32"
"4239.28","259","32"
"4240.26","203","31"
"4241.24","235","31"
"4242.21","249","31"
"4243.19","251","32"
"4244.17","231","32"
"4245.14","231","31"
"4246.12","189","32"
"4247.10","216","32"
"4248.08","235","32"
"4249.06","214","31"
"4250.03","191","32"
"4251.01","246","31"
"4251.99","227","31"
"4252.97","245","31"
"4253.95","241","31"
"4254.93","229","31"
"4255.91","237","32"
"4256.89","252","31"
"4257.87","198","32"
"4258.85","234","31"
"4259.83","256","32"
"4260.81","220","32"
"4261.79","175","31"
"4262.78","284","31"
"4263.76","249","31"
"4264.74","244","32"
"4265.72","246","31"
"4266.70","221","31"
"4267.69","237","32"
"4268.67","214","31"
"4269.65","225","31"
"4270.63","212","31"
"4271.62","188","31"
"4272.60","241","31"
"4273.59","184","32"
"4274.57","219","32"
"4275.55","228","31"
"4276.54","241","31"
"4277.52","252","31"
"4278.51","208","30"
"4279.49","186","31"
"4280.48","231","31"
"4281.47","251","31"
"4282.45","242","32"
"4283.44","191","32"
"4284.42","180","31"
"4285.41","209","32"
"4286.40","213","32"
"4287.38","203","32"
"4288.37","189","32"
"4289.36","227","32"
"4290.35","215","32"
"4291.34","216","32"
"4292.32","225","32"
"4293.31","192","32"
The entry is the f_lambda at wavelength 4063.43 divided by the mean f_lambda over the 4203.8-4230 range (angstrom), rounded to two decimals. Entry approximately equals 0.96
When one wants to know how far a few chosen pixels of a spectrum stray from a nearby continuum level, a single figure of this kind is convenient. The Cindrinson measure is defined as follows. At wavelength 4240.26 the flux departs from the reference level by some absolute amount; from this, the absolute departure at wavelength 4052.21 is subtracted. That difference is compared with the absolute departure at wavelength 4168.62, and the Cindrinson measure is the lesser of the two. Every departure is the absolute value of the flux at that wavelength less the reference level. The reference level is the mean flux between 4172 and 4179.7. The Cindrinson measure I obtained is -78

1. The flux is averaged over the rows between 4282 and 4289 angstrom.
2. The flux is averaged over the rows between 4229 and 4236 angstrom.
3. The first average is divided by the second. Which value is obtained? 0.90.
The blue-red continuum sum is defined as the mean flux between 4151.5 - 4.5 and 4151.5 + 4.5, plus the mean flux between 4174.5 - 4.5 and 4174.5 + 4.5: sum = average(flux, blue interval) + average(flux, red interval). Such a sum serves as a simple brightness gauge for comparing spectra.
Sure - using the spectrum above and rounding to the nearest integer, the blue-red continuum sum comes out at 444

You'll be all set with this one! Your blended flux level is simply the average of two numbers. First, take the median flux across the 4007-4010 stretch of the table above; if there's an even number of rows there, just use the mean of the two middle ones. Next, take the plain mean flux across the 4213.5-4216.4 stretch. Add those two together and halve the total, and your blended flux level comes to 209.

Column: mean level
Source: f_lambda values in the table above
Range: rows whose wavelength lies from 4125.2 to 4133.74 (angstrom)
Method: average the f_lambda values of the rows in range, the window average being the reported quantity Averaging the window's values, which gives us 209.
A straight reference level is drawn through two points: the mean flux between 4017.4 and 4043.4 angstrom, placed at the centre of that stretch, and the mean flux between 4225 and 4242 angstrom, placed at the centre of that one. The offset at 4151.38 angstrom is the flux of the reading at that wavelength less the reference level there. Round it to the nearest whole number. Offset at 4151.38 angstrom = 45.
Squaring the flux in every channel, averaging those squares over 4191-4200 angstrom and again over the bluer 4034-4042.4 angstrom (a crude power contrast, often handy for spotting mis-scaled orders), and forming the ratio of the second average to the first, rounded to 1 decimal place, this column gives 1.3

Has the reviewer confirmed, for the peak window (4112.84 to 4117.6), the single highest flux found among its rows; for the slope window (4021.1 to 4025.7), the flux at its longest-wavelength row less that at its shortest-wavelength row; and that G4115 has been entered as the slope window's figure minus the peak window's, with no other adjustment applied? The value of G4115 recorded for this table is -244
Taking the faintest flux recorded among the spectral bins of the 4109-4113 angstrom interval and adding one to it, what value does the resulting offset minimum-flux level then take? 194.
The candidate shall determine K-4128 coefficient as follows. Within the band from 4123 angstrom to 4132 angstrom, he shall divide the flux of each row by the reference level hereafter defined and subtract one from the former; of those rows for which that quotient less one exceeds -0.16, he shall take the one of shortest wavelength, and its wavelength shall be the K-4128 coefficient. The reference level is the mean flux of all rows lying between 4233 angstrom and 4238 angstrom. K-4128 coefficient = 4123.75 angstrom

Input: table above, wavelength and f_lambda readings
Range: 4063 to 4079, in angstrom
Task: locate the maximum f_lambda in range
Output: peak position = 4069.04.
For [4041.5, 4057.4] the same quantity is 4052.21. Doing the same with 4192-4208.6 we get 4203.32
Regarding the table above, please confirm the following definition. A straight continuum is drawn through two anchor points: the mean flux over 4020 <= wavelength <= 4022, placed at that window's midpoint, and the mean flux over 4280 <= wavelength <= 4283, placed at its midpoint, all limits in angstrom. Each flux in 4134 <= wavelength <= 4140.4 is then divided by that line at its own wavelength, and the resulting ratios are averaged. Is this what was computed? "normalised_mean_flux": 1.01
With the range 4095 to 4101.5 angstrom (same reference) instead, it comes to 1.00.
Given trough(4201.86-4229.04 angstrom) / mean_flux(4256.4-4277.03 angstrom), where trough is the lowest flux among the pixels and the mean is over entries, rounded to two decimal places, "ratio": 0.76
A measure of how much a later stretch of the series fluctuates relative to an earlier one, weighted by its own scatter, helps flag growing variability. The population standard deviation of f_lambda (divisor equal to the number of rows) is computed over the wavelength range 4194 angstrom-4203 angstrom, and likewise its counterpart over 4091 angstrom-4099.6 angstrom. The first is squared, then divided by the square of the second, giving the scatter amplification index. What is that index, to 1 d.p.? 1.0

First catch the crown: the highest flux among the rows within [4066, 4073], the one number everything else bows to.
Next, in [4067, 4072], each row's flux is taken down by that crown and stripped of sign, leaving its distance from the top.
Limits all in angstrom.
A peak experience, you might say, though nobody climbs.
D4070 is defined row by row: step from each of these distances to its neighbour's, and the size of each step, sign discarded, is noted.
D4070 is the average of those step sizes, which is 40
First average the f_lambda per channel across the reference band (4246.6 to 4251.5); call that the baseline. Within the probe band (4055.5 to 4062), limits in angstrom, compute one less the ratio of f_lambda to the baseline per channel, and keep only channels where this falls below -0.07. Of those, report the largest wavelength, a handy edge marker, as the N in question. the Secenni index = 4060.62 angstrom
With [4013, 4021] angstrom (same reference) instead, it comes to 4017.84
